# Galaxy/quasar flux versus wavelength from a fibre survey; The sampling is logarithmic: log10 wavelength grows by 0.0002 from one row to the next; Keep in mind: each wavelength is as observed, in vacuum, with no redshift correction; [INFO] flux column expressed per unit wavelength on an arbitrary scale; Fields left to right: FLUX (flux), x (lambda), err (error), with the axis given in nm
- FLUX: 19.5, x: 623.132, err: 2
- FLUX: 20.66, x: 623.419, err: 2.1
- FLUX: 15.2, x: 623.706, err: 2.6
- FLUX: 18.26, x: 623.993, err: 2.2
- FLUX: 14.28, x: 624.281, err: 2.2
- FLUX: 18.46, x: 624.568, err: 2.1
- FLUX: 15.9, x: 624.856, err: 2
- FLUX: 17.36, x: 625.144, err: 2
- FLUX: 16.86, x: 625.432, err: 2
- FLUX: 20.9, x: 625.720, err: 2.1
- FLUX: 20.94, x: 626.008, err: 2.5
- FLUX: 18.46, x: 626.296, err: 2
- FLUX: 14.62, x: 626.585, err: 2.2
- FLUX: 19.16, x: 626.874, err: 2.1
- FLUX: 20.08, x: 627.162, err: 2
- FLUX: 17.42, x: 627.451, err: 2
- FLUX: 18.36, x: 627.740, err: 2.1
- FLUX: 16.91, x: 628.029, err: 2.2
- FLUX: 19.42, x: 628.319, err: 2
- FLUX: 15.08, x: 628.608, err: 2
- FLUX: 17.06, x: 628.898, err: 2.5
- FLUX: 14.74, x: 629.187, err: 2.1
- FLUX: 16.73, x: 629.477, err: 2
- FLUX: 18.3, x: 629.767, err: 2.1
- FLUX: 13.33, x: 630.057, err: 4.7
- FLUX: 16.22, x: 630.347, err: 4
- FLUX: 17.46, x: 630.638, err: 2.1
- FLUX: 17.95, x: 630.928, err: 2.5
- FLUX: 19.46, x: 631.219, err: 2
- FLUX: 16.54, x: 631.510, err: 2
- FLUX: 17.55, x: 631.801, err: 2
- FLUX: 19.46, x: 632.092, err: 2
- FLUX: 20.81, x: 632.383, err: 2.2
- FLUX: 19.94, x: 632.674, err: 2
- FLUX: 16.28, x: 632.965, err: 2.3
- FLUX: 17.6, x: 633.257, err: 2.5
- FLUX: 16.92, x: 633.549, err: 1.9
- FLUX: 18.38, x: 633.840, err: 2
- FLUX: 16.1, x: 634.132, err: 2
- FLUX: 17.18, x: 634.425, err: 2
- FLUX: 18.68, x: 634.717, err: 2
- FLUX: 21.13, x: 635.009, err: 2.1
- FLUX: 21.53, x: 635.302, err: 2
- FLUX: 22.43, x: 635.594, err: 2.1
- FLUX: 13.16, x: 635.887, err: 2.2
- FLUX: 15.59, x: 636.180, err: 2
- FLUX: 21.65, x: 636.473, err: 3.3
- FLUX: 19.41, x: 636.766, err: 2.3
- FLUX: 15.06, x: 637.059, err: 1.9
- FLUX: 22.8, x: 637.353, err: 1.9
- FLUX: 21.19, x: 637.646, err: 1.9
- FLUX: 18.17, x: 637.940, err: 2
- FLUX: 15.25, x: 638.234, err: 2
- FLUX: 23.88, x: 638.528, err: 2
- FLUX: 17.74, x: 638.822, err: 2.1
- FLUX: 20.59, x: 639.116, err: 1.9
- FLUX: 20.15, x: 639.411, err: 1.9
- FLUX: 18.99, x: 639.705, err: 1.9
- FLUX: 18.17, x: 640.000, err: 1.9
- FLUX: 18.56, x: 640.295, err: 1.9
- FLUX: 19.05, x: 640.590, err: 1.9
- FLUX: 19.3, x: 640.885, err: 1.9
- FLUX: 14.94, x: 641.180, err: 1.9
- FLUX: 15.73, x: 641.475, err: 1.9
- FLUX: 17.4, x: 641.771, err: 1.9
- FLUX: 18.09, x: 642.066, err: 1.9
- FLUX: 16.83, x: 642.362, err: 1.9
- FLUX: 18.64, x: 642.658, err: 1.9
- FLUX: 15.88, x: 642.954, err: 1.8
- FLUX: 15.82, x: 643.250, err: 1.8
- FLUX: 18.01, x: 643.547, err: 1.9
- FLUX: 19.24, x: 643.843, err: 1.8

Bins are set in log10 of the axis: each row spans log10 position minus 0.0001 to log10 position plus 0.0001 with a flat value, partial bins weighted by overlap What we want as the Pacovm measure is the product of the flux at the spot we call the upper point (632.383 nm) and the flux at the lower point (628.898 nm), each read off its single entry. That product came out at 355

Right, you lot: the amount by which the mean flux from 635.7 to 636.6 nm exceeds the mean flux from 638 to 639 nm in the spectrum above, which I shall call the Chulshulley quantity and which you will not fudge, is -2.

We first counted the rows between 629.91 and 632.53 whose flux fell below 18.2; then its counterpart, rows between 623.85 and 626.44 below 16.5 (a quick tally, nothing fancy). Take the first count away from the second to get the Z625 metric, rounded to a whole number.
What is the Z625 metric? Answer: -4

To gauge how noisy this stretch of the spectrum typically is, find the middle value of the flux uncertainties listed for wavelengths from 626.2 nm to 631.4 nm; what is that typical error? 2.10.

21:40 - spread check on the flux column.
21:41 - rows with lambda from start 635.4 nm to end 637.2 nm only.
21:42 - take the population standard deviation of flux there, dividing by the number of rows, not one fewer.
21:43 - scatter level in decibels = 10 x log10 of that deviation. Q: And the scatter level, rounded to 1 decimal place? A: 5.4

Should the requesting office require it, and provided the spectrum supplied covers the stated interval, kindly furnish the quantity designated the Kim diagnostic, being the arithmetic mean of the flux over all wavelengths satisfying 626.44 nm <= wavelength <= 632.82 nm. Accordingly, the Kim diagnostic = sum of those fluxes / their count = 17.6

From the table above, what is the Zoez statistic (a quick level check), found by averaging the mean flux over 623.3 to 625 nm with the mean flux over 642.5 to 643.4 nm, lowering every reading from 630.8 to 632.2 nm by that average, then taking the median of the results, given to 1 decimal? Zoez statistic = 1.0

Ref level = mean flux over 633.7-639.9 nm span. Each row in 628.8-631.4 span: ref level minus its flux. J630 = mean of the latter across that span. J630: 2.2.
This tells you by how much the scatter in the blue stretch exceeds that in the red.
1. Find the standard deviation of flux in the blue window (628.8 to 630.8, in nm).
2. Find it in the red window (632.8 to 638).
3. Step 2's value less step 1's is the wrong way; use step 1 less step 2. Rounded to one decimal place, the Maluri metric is -1.1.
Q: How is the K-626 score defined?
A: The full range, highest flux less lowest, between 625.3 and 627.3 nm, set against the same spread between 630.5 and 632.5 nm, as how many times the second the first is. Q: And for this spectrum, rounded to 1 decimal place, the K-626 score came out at 1.5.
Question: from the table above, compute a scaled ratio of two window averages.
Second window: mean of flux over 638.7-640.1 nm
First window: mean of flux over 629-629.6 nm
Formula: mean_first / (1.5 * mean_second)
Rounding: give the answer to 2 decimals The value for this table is 0.55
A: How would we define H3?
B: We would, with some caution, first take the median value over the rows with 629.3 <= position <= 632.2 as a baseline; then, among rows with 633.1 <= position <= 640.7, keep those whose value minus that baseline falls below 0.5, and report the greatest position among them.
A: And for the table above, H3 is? 638.822 nm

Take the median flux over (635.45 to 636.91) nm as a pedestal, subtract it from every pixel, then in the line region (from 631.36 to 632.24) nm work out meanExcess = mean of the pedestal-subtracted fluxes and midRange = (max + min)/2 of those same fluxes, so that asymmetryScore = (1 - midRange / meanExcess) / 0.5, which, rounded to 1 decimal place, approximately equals 0.2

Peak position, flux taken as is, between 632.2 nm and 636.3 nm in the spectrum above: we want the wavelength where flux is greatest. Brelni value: 635.594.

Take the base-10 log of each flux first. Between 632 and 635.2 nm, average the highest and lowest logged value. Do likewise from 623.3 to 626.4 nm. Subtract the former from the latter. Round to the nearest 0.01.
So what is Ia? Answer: -0.03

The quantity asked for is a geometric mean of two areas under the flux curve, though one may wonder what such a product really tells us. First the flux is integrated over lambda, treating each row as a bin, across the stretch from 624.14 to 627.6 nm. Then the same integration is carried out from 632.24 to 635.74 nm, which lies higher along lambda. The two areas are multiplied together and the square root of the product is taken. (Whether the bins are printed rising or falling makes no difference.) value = 64.0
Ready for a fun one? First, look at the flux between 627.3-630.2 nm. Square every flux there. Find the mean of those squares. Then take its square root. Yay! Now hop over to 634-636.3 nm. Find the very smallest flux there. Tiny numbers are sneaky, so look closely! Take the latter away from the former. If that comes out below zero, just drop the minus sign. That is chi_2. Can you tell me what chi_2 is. 3.7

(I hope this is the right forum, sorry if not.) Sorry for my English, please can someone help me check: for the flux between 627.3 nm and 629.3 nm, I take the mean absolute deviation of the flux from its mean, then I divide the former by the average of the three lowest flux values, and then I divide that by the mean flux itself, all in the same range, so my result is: 0.005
